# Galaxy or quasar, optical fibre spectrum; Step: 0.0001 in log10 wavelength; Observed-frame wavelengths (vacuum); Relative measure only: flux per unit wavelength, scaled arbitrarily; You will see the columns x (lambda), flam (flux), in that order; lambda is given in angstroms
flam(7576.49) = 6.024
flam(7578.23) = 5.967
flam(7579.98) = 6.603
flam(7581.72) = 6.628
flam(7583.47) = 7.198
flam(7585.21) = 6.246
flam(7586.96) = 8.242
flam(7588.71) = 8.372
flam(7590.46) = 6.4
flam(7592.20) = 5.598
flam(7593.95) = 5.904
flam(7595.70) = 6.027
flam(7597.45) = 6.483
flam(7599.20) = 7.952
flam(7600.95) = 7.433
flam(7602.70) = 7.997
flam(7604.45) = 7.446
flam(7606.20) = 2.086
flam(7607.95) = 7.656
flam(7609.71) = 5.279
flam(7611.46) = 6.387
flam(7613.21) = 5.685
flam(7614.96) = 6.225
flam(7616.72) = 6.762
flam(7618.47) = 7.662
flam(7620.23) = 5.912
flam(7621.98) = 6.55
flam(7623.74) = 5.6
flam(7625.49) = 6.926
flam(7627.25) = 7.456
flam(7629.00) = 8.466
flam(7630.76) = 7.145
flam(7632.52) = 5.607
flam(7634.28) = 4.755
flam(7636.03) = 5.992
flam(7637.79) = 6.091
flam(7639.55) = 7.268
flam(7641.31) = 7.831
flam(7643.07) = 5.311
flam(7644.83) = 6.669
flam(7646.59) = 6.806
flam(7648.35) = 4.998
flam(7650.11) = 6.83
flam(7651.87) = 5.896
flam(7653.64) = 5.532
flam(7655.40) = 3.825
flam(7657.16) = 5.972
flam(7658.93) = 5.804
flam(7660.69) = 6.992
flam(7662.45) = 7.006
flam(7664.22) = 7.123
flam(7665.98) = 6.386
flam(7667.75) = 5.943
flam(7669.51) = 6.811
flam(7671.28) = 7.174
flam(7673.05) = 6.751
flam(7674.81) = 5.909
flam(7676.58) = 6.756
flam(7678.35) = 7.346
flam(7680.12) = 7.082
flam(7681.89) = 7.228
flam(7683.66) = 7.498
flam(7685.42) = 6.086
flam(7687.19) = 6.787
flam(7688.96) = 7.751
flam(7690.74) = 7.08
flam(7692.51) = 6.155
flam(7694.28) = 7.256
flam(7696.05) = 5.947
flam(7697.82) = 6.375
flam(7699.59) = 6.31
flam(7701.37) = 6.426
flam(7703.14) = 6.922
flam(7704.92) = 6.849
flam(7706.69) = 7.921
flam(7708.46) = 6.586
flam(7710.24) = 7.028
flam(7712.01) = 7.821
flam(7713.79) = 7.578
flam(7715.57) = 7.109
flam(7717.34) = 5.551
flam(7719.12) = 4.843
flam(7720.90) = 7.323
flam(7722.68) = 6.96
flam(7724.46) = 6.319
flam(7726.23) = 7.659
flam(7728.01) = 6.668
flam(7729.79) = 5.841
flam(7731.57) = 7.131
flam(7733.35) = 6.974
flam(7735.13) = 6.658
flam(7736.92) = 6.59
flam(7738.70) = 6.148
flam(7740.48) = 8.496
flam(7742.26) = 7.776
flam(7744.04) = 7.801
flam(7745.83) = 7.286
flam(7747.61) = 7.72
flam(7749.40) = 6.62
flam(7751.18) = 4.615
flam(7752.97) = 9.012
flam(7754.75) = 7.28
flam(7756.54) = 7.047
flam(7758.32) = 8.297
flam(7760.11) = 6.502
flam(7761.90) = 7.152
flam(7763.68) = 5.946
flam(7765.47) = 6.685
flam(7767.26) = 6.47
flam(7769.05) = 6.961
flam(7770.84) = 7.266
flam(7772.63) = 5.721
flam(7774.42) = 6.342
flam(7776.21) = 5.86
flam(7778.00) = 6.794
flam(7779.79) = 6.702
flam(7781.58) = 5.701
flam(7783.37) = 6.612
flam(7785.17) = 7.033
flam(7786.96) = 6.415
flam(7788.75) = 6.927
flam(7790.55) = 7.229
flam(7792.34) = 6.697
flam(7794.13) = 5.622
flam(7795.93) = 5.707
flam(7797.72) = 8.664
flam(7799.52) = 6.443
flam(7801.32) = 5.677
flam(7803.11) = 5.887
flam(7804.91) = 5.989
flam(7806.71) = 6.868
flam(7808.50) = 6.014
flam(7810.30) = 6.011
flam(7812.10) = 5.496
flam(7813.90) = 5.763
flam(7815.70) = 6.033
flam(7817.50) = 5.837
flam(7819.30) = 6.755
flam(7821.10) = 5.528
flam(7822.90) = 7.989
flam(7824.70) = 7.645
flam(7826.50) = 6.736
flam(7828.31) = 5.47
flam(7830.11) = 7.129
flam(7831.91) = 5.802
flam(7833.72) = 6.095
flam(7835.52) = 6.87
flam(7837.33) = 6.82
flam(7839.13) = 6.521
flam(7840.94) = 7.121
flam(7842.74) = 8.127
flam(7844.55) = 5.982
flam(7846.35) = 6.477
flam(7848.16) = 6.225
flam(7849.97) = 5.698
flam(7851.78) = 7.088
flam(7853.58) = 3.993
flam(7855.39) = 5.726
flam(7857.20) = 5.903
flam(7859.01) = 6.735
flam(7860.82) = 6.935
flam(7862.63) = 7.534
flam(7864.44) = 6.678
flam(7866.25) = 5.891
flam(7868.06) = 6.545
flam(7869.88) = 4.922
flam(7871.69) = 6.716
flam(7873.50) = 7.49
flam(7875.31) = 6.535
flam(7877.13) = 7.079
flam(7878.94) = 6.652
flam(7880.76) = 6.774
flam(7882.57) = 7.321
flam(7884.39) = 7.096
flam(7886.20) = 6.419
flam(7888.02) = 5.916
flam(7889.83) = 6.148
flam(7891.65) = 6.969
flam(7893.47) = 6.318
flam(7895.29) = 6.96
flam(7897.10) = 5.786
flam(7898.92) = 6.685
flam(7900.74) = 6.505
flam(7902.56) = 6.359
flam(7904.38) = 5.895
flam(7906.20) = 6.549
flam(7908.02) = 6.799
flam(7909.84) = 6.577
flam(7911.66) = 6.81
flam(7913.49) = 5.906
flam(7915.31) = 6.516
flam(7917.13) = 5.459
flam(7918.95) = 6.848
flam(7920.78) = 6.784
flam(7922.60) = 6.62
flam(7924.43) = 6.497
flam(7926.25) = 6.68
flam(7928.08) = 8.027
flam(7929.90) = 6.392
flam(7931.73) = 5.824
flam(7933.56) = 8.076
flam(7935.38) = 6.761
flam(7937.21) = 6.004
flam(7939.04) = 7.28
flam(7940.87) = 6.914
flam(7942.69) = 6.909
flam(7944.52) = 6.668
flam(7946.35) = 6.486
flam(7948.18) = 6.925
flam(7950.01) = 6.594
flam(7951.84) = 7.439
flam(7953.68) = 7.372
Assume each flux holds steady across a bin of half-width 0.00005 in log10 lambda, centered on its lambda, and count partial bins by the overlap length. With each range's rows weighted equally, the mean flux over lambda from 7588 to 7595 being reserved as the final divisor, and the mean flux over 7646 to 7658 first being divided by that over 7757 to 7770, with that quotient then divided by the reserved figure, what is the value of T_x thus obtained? 0.13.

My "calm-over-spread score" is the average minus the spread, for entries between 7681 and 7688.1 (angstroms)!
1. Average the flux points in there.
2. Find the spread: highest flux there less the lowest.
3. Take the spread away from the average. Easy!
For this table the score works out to 5.5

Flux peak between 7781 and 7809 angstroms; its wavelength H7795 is 7797.72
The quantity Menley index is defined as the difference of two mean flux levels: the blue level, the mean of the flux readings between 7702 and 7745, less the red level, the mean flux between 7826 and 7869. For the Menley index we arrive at 0.52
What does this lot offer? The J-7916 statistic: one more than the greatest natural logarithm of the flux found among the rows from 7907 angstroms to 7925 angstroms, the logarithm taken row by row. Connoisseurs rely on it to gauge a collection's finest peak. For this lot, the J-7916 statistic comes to 2.92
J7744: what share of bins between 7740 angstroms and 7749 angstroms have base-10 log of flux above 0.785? 1.00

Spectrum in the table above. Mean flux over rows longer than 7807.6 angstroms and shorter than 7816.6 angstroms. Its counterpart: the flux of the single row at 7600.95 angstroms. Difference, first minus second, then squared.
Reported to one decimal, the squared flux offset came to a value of 2.5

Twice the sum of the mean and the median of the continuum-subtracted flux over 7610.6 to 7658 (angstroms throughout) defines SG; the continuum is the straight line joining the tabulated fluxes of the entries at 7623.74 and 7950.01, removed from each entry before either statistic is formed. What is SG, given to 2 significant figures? 2.6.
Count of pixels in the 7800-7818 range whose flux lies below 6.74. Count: 9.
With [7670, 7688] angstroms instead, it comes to 2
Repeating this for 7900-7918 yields 8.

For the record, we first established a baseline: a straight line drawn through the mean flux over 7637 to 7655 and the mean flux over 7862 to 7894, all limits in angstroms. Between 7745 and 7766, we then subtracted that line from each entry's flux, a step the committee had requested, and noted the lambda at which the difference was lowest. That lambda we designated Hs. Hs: 7751.18 angstroms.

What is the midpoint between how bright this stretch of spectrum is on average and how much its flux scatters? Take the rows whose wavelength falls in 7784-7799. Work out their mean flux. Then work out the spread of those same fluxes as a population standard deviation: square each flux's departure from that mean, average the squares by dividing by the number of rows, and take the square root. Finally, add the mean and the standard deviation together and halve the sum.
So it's 3.84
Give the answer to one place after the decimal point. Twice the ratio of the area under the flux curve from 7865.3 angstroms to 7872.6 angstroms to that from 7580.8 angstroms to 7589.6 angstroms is 1.4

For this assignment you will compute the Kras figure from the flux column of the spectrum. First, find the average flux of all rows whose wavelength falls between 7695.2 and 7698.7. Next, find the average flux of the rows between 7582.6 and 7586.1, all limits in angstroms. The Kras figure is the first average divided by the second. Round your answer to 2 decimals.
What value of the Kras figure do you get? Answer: 0.92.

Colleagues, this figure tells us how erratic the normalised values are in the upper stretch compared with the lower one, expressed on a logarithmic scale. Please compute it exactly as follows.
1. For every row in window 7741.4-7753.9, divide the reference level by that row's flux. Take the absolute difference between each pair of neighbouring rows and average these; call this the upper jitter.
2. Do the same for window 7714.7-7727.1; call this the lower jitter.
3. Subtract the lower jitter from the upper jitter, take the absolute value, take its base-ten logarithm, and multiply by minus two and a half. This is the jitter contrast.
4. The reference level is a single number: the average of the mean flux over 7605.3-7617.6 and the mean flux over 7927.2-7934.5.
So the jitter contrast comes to 3.9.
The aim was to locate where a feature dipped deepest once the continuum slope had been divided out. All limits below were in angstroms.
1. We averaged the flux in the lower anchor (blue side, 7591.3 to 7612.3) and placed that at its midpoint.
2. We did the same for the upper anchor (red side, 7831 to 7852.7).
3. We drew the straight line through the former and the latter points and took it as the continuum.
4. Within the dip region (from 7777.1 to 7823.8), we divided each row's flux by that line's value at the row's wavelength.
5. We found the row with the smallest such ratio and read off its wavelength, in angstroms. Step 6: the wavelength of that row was 7812.10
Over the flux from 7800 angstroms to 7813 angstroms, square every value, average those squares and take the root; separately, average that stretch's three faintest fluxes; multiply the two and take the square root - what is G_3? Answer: 5.8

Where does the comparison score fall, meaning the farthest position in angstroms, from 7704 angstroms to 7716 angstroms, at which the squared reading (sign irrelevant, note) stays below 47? 7708.46 angstroms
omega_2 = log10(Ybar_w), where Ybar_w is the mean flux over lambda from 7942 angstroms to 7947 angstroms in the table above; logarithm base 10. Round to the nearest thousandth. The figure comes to 0.825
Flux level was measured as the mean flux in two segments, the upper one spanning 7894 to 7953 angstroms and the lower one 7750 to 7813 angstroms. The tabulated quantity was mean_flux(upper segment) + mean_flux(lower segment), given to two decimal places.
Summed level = 13.20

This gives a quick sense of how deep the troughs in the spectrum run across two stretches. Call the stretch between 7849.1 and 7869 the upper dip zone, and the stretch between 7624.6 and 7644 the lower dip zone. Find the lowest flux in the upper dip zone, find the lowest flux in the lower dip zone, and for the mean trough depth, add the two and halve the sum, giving 4.4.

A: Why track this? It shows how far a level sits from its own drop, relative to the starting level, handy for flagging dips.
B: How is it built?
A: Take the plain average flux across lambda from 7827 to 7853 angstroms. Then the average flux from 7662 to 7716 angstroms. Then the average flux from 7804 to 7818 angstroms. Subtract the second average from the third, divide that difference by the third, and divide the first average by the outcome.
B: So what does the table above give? -45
